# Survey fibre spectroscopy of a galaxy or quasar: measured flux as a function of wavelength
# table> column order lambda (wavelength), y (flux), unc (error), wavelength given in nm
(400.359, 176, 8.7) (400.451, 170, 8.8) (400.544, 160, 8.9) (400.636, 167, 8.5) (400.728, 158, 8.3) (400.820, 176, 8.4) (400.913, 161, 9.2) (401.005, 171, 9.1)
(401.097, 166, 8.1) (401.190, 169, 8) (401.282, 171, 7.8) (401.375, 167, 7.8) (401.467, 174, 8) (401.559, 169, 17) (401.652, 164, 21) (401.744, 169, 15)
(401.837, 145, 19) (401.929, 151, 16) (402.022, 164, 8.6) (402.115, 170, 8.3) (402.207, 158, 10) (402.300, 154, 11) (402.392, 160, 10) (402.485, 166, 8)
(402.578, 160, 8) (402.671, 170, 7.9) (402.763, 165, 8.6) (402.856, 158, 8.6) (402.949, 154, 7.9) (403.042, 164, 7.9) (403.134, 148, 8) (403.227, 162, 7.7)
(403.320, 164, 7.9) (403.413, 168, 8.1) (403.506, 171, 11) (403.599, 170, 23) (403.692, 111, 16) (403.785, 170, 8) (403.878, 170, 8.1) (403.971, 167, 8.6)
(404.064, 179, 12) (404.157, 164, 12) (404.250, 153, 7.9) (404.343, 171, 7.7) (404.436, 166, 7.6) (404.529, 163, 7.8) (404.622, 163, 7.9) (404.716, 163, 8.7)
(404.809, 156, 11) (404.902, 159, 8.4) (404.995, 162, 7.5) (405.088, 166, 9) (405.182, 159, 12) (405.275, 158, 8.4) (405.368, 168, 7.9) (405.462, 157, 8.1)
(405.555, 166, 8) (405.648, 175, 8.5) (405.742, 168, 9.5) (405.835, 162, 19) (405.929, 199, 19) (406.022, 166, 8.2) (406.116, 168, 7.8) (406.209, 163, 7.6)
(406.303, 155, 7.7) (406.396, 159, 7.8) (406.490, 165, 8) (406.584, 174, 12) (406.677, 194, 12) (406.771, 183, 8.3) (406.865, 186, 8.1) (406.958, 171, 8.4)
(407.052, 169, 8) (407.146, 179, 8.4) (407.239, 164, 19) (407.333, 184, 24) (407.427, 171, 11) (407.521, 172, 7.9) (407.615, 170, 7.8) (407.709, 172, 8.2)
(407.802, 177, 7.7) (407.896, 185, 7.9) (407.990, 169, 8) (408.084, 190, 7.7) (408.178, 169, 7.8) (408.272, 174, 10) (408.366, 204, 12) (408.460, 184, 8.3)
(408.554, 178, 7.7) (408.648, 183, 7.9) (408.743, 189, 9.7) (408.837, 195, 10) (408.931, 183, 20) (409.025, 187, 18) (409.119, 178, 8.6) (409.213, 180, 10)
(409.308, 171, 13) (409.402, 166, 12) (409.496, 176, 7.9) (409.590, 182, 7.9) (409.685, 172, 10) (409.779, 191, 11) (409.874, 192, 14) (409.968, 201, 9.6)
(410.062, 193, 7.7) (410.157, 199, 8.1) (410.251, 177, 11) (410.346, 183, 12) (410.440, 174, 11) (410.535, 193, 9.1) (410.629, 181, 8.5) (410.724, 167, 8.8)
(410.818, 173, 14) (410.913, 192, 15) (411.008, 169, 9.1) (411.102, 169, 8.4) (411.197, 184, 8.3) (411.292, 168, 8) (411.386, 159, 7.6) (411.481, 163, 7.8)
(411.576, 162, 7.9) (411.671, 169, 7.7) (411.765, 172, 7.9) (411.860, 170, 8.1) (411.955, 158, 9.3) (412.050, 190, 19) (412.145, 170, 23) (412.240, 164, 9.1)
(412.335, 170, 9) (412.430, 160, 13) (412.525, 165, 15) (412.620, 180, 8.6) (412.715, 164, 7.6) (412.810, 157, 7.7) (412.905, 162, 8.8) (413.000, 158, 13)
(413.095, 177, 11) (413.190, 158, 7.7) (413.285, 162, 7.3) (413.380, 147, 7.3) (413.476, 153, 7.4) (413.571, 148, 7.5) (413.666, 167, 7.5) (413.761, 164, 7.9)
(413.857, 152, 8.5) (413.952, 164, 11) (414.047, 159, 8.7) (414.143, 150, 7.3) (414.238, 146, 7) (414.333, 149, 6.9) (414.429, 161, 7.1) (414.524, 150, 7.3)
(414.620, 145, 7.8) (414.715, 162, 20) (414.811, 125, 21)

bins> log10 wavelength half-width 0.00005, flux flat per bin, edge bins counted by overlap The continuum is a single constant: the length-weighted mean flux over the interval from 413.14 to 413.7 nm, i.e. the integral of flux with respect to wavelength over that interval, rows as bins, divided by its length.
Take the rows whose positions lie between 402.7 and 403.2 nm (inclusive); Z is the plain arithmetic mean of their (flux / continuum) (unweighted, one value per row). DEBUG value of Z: 1.01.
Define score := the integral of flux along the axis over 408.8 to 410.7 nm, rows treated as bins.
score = 349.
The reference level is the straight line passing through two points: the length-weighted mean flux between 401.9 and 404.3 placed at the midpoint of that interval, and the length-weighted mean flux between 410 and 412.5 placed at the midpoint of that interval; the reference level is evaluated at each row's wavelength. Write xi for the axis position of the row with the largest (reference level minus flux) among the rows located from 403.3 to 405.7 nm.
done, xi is 403.692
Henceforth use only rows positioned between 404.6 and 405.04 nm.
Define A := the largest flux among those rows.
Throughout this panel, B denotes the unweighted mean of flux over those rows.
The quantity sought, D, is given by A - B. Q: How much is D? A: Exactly 2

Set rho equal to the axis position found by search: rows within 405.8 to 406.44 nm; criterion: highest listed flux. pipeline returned 405.929 nm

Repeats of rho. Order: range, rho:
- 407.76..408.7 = 408.366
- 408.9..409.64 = 409.025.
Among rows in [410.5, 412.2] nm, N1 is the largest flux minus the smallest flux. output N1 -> 35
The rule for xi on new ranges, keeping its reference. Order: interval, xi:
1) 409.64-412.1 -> 411.955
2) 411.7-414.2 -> 413.380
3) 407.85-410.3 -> 409.402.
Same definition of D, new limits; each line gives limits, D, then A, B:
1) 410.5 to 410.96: 12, 193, 181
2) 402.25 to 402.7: 8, 170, 162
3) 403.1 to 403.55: 8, 171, 163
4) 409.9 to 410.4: 10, 201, 191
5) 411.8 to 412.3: 20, 190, 170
